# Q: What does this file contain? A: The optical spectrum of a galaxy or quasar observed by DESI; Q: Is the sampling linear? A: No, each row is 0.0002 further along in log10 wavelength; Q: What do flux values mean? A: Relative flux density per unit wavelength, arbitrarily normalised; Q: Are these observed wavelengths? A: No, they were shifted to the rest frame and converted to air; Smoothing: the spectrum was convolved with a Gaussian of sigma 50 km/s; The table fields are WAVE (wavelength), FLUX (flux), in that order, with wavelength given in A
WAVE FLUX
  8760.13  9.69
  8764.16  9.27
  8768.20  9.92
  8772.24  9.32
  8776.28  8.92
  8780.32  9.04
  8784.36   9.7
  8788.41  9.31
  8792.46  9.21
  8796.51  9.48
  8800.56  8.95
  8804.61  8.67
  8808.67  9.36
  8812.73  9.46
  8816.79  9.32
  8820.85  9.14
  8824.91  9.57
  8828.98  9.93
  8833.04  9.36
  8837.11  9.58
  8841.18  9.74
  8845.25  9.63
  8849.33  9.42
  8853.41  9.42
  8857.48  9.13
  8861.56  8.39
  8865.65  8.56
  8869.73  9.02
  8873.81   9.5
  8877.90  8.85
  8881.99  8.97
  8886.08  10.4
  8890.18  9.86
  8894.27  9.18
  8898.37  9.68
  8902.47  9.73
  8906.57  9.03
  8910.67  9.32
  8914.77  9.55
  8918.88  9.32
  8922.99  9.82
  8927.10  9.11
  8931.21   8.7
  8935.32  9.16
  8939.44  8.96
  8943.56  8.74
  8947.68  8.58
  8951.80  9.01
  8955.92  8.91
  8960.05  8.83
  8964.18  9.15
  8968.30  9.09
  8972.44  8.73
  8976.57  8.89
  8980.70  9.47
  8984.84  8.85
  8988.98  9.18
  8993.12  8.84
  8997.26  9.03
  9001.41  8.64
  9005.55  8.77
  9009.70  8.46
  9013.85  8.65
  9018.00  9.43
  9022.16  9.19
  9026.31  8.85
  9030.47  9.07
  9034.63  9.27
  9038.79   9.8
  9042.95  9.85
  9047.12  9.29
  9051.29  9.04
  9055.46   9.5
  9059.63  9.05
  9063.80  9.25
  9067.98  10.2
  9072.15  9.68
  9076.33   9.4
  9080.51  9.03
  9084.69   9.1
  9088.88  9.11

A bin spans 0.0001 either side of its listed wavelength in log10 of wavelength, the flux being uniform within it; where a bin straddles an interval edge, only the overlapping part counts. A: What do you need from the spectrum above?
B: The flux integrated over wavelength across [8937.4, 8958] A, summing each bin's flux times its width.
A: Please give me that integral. 182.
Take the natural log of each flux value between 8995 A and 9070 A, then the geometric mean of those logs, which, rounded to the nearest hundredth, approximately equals 2.22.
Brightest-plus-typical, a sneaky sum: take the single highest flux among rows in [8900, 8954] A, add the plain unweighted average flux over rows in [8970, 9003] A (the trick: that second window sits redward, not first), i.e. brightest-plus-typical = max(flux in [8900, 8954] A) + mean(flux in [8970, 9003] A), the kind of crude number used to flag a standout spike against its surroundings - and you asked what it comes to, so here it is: 18.8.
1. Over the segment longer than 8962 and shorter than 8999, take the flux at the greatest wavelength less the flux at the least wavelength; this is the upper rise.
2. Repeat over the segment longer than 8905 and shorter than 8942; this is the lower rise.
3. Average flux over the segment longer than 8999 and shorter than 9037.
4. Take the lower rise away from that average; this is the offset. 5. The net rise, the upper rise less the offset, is -9.1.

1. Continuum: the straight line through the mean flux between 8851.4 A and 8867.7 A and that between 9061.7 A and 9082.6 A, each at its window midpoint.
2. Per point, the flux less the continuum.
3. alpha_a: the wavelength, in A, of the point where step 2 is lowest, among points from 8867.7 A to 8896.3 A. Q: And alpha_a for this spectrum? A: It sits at 8877.90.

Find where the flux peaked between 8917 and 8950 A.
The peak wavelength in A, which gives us 8922.99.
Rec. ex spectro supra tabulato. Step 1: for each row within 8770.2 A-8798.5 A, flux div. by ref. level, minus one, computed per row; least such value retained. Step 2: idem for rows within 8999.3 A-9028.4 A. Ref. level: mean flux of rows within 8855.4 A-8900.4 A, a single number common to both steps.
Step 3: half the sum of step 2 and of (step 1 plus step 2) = -0.10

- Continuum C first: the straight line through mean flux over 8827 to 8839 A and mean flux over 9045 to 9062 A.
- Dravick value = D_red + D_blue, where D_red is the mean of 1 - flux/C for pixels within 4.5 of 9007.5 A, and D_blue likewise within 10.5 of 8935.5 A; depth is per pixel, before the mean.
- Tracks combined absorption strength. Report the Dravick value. 0.13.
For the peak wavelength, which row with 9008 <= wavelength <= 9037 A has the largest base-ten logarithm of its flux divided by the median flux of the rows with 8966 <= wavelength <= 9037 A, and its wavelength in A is 9018.00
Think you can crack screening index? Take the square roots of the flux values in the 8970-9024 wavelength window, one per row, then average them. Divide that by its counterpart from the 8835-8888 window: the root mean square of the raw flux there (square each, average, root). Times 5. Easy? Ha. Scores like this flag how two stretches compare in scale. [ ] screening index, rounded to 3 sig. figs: 1.61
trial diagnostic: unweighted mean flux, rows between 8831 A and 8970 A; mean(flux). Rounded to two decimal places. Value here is 9.23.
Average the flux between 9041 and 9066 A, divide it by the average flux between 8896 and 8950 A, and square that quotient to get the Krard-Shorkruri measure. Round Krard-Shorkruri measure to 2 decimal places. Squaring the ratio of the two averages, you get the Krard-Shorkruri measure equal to 1.03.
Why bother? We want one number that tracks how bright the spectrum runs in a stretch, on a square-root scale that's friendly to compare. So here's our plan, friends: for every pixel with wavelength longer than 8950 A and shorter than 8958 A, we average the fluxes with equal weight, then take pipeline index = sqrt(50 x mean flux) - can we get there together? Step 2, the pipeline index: 21.2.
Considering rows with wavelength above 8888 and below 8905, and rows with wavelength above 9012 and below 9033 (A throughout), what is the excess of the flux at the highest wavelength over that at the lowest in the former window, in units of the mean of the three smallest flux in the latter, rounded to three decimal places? -0.015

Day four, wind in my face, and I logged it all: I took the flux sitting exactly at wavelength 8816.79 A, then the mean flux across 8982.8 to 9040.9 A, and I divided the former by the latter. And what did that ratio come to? 1.04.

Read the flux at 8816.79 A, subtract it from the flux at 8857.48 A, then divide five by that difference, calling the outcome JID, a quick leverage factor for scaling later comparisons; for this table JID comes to -26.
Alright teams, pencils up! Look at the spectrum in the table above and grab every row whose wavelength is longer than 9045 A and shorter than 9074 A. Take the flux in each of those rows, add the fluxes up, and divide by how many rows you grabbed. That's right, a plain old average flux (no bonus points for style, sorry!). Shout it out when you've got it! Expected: 9.4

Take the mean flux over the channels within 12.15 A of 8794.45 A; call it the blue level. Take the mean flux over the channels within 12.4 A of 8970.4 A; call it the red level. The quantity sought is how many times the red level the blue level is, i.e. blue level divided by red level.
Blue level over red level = 1.02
